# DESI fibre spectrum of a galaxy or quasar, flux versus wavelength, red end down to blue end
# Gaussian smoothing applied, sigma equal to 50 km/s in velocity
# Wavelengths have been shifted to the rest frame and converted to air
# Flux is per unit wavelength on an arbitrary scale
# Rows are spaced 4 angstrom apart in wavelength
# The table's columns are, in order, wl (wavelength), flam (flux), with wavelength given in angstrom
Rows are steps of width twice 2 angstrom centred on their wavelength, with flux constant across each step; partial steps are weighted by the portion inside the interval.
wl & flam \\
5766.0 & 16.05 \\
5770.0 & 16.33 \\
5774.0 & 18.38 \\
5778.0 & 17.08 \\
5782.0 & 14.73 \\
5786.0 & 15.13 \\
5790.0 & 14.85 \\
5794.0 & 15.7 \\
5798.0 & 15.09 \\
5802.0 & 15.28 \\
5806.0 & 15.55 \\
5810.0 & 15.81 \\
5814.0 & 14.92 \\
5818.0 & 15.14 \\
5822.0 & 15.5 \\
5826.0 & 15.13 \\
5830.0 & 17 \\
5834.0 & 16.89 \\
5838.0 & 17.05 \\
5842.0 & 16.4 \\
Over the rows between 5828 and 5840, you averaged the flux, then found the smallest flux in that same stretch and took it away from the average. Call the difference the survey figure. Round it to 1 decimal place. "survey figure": 0.1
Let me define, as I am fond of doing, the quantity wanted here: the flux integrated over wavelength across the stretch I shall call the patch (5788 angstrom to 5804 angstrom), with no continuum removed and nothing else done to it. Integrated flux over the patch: 244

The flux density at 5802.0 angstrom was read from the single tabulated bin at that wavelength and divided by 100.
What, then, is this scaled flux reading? 0.153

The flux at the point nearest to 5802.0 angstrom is 15.28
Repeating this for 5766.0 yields 16.05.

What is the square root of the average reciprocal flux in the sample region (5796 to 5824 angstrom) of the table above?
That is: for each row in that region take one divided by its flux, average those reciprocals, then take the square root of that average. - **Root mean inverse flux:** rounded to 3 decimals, 0.255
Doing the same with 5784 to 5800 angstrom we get 0.257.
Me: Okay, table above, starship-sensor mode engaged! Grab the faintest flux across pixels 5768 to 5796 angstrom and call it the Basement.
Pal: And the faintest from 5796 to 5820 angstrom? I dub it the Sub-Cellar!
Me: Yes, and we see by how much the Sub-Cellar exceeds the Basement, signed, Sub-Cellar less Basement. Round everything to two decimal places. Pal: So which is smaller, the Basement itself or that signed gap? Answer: 0.19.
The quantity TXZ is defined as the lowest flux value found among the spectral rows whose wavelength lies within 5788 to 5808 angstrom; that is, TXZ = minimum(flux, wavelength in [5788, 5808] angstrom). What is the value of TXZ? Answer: 14.85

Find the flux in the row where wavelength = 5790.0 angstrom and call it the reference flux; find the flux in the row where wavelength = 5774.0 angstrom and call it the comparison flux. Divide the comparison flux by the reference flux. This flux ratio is 1.24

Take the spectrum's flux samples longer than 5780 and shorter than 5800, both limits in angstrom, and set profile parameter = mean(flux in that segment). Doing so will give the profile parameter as 15.1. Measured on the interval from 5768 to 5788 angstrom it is 16.3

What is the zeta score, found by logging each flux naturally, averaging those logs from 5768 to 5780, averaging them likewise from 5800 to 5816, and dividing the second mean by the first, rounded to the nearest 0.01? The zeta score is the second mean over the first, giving 0.96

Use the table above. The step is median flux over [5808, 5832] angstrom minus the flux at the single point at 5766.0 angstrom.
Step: -0.7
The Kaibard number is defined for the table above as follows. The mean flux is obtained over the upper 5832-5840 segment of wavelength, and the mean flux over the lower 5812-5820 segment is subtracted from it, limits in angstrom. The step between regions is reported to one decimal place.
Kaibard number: 1.9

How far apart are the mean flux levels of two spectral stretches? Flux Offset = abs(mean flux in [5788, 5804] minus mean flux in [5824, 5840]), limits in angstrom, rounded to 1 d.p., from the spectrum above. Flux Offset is 1.3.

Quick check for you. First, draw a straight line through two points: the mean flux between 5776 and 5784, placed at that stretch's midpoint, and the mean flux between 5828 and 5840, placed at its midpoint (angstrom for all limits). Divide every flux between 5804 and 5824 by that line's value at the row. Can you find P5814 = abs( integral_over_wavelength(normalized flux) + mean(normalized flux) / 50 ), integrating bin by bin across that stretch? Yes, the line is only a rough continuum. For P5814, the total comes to 18.6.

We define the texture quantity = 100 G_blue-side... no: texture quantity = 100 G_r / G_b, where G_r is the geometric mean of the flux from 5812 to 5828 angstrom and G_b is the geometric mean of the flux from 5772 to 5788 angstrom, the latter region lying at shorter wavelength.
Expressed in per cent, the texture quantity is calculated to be 93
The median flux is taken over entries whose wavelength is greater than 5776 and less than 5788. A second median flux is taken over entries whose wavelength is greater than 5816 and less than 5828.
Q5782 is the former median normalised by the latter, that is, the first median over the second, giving 0.999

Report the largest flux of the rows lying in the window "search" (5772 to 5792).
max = 18.38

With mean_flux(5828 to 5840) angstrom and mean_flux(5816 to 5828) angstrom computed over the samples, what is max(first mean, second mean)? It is 17.0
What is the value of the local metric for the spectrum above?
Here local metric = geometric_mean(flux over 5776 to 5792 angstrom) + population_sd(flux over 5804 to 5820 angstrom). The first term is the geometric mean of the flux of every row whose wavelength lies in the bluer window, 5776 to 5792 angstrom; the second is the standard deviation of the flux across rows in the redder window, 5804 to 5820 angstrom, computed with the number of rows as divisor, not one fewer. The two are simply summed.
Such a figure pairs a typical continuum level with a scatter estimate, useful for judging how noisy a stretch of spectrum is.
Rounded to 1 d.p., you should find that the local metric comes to 15.8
